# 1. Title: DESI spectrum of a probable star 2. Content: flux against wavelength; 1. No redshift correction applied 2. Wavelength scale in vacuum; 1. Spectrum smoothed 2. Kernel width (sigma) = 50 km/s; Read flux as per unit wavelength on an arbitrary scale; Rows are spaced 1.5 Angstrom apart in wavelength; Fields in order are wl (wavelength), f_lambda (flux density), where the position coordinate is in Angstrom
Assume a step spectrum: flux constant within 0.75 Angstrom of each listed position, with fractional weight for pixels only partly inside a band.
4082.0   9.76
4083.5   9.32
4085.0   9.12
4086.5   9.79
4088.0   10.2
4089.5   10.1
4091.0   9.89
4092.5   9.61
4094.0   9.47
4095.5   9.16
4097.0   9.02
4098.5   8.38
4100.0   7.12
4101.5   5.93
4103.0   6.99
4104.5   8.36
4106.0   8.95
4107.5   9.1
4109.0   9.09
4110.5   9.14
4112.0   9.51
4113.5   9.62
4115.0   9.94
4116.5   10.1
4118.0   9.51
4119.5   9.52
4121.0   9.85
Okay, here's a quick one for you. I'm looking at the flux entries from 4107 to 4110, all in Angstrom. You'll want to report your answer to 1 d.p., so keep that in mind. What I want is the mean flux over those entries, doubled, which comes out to 18.2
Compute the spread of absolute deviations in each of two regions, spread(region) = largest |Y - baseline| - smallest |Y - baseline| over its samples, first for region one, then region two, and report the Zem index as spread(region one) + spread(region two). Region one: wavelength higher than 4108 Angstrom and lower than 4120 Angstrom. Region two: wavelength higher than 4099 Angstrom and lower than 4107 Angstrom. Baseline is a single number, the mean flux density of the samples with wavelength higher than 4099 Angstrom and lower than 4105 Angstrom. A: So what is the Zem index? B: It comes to 2.8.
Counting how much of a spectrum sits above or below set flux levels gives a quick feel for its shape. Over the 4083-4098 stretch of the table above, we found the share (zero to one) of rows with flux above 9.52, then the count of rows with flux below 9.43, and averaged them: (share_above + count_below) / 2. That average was 2.25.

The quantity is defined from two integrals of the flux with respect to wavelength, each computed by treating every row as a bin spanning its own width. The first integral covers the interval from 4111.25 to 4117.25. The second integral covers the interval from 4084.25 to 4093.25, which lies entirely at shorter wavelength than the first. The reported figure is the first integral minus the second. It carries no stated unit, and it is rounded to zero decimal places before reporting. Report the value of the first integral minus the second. -29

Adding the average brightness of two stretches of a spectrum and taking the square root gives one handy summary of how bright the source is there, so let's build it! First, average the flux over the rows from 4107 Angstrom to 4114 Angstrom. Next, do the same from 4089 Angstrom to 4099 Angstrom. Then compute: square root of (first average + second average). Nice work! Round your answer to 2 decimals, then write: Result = 4.32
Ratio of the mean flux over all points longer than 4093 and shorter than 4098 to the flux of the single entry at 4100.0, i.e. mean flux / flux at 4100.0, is 1.29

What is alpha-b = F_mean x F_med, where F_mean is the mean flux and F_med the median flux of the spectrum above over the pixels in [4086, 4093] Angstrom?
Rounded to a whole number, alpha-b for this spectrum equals 98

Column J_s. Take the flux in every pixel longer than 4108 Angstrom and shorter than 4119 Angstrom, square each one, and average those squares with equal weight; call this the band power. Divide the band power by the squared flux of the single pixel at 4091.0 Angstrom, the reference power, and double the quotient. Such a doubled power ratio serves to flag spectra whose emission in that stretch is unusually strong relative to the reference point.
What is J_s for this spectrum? 1.87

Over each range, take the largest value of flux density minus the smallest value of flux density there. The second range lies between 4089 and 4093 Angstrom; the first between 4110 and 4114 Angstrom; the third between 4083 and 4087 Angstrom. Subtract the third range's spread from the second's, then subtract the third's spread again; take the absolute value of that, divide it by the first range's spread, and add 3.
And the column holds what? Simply 4.8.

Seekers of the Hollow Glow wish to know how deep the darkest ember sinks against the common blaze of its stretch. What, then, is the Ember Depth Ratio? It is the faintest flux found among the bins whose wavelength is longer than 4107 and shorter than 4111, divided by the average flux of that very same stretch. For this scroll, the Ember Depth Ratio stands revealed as 0.998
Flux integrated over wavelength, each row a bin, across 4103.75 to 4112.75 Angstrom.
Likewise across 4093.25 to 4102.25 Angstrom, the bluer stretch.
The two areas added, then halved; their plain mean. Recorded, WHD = 77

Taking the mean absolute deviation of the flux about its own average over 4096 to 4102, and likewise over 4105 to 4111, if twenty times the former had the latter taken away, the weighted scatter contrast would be 22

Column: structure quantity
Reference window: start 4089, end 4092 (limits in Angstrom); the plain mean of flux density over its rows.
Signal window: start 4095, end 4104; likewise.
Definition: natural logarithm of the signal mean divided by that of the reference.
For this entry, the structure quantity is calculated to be -0.25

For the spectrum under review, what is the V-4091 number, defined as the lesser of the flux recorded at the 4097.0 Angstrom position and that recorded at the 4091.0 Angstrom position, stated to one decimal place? 9.0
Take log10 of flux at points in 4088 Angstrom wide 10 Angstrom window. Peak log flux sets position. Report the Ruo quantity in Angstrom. 4088.0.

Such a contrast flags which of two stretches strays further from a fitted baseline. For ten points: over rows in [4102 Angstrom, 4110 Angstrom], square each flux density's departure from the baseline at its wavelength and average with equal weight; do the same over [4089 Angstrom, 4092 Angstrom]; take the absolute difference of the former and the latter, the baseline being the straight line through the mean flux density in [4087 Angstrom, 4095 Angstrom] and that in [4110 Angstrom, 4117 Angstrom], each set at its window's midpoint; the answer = 2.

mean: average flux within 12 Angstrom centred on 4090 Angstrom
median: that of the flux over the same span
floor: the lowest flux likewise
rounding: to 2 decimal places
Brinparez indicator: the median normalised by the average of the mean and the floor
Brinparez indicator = 1.03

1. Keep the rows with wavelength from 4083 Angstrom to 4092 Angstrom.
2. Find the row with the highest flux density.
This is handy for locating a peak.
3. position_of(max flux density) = 4088.0 Angstrom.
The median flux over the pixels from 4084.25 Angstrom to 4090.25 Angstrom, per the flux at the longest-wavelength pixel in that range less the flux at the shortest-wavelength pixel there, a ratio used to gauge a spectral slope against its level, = 10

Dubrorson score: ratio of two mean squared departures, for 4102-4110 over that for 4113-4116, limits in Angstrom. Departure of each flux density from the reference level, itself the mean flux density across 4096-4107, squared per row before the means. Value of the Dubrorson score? 0.3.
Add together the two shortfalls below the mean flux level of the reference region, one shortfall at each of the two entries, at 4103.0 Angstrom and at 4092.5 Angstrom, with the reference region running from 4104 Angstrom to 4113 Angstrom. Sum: 1.5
